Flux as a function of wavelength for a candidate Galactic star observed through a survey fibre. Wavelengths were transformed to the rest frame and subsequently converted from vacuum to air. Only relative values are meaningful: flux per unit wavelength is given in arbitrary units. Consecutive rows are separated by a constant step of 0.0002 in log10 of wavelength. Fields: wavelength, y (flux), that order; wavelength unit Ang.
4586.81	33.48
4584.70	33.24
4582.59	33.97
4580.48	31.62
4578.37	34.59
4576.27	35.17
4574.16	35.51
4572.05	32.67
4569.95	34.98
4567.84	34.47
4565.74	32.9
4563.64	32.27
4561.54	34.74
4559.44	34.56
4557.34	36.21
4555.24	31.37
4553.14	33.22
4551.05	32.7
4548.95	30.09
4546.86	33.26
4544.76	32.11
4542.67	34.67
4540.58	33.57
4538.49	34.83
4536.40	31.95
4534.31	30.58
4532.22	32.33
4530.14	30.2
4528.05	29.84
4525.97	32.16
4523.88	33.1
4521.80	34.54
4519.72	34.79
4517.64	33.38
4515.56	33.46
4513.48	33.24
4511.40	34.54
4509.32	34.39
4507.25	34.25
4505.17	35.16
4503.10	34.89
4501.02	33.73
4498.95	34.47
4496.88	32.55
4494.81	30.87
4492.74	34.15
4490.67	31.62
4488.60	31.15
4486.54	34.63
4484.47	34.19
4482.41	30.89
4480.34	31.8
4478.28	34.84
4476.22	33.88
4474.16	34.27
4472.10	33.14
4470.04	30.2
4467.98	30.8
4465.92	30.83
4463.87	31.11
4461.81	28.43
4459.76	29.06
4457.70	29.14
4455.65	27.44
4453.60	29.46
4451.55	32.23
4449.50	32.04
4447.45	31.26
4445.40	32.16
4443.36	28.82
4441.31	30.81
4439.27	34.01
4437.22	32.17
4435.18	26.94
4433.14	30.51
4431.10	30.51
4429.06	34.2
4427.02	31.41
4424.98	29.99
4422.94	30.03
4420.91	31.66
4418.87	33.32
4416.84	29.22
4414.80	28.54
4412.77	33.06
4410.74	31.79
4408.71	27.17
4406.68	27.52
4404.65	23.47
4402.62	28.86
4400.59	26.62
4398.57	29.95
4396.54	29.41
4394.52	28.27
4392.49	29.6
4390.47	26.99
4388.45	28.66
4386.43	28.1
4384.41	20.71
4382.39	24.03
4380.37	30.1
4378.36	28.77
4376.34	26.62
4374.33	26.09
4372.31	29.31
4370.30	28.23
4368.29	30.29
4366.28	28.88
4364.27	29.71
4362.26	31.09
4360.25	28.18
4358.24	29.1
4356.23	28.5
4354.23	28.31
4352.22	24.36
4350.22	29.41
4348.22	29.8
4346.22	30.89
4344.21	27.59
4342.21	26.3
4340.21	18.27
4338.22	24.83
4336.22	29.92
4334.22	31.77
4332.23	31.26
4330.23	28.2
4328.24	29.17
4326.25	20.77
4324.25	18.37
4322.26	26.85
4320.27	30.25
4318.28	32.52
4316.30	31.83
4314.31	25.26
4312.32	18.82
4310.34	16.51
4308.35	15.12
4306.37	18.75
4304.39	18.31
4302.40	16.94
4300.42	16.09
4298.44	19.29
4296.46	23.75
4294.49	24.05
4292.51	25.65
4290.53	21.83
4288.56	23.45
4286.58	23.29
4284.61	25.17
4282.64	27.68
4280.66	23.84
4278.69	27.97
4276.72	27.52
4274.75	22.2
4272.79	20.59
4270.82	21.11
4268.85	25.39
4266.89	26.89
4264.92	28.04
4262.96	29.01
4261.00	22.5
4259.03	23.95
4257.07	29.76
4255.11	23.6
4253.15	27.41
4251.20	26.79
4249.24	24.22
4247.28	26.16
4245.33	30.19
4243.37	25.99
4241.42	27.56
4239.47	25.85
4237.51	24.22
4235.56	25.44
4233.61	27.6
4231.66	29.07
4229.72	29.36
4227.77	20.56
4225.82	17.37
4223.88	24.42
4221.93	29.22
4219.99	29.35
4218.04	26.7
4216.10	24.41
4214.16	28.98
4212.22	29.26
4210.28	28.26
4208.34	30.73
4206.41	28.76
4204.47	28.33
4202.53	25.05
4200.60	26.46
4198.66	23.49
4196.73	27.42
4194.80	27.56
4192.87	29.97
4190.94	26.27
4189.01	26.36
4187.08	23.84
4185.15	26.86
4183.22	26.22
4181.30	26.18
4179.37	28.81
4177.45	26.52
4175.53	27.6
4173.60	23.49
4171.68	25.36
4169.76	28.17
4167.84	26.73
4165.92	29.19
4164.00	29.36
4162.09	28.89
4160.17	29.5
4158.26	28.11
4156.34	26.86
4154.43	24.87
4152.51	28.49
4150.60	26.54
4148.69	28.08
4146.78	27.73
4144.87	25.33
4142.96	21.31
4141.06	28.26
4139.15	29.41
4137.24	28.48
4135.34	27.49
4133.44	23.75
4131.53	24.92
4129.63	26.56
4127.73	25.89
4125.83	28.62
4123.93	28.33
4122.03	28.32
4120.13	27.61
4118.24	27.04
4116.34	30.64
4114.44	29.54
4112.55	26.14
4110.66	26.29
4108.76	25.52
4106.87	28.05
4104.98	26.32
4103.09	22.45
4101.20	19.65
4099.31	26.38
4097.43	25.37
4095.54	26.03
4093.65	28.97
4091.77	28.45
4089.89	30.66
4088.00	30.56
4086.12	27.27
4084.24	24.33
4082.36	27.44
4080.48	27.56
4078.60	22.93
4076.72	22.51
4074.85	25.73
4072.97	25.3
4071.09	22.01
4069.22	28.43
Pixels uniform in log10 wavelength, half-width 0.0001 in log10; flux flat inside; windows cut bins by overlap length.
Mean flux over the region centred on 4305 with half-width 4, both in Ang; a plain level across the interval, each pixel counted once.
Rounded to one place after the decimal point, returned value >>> 17.3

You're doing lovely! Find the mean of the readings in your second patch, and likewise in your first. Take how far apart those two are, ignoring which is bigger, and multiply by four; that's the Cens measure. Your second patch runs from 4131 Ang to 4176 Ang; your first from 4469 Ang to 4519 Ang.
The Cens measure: 25.3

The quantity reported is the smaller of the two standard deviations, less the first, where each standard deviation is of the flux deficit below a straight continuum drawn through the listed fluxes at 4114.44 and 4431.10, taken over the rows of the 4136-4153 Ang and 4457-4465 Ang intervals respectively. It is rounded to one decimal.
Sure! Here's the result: -1.3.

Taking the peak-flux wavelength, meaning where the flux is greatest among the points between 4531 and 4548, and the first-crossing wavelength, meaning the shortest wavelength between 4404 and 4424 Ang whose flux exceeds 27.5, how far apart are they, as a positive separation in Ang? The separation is 131.8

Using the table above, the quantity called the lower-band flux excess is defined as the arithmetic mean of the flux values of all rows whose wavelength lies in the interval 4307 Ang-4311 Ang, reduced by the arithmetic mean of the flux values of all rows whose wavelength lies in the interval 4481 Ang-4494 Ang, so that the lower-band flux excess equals -17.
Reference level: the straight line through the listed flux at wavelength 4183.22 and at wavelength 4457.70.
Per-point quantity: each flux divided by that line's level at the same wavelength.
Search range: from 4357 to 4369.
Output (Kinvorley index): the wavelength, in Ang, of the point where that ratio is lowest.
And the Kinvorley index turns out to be 4360.25 Ang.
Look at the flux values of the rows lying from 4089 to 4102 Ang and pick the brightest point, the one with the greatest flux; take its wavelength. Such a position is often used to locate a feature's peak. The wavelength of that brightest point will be 4089.89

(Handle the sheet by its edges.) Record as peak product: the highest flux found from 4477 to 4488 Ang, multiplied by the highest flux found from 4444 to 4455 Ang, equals 1123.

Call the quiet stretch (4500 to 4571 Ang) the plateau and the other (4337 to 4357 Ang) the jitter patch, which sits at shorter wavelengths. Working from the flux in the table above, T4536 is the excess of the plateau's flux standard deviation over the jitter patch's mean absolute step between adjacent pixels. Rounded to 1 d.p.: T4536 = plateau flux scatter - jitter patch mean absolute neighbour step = -1.7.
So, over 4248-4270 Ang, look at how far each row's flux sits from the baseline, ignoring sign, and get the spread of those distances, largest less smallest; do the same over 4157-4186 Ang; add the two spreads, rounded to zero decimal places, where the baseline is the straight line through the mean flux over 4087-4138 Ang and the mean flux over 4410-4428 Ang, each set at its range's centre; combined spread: 10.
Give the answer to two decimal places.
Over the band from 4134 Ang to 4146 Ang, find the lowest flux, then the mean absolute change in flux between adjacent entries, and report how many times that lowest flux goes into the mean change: 0.13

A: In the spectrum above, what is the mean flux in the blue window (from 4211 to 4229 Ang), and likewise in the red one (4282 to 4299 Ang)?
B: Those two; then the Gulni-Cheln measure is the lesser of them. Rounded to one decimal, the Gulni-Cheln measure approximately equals 23.8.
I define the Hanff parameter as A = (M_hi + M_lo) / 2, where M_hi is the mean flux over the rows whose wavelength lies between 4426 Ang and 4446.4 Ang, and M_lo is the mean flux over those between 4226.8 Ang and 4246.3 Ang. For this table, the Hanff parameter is 28.9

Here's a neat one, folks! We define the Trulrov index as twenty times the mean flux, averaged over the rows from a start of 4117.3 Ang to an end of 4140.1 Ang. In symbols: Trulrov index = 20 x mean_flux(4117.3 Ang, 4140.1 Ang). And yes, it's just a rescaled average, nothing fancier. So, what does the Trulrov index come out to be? 544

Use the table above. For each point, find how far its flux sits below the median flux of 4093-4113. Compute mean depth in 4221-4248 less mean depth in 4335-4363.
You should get 1.7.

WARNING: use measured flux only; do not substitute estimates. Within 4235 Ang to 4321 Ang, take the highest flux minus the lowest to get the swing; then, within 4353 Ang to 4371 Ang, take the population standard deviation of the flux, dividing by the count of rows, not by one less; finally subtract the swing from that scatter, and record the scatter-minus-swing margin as -16.4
